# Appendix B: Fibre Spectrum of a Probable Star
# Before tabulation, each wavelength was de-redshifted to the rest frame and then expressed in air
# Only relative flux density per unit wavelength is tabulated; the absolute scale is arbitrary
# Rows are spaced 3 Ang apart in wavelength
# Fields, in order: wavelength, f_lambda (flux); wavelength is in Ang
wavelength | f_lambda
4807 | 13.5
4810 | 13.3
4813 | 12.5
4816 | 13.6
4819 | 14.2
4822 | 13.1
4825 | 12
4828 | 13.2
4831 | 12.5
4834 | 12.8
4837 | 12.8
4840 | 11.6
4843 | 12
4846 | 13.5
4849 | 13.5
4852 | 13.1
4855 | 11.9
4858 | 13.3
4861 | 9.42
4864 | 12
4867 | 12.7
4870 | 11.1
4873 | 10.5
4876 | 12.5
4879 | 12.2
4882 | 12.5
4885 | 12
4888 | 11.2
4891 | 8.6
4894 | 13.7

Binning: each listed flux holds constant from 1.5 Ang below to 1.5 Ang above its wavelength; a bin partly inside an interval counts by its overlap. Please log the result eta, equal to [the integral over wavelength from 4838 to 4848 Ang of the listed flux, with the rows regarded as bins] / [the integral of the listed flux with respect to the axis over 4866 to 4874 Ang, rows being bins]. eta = 1.36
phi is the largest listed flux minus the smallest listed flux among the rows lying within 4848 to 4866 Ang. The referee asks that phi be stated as 4.1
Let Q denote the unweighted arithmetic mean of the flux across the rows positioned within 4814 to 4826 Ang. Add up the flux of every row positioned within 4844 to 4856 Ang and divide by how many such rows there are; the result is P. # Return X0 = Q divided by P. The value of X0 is 1.02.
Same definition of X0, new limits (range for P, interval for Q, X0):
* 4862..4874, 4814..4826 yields 1.14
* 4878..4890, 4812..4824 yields 1.11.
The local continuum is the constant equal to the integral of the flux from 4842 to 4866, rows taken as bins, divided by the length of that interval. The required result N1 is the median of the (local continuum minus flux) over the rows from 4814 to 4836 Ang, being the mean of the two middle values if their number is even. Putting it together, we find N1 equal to -0.7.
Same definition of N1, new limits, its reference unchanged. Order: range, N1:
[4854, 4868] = 0.4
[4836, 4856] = -0.4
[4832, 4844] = 0.0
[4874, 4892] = 0.3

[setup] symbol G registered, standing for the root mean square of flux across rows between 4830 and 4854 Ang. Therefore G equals 12.7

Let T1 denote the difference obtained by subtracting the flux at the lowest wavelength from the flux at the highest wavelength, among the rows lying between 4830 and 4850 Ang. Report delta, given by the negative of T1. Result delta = -1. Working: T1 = 1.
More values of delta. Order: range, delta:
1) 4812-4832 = 0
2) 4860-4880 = -3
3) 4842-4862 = 3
